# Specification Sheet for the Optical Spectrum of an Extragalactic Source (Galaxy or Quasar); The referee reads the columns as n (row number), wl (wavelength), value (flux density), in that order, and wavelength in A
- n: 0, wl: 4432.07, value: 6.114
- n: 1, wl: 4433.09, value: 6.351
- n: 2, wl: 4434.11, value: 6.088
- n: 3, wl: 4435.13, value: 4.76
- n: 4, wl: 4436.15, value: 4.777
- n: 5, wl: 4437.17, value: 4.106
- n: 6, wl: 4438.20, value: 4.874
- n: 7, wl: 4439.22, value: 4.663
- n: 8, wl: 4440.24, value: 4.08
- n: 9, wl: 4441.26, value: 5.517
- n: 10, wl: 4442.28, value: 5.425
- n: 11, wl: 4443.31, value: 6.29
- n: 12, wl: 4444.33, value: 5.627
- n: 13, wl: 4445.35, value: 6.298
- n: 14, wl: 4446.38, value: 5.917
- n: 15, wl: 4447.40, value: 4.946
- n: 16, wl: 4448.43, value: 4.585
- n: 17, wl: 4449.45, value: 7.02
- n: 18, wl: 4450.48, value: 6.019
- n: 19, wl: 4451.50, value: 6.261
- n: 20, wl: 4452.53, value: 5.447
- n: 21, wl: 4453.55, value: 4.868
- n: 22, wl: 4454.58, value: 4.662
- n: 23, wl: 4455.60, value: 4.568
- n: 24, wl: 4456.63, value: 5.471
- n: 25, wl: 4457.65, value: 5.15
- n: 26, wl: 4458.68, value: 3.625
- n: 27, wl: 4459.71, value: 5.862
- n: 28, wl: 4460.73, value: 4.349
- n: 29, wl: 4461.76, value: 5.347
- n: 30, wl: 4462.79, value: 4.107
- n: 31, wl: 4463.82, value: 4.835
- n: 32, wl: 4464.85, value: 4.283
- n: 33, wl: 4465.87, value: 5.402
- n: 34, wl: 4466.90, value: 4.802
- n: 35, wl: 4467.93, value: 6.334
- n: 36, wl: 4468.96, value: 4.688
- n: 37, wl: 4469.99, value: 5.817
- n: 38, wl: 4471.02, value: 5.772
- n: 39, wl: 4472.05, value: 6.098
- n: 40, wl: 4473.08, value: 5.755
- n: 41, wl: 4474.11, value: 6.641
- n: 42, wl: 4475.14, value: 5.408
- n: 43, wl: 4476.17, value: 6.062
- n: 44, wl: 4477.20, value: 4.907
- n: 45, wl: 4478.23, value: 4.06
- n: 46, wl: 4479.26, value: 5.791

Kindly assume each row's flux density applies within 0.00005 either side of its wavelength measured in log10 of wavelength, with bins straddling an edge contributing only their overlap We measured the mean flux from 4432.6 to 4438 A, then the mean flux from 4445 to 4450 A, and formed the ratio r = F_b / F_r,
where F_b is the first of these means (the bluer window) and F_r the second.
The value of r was 0.91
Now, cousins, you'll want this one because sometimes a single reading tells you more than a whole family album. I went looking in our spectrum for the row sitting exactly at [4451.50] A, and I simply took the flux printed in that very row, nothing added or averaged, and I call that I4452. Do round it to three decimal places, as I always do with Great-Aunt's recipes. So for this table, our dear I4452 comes 6.261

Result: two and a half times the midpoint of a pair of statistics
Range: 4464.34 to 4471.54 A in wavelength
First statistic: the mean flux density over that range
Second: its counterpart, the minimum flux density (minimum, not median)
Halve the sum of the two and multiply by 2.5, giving 12.0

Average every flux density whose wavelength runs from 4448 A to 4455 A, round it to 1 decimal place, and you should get 5.6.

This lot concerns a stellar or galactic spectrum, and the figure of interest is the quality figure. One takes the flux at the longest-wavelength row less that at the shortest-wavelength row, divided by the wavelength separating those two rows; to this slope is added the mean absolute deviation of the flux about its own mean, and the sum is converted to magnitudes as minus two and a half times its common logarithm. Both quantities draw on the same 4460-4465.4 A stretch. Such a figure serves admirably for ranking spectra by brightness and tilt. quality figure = 1.02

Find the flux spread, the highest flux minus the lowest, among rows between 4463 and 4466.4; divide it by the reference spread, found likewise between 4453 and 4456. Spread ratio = 3.7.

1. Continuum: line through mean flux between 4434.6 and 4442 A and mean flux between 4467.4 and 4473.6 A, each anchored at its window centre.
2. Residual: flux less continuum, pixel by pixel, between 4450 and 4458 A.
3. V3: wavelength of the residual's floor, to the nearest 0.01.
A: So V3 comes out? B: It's 4455.60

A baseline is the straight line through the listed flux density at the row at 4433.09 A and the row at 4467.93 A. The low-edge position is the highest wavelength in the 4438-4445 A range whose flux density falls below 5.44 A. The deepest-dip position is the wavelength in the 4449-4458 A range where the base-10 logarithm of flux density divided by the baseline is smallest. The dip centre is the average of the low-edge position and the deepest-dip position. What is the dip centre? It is 4448.9 A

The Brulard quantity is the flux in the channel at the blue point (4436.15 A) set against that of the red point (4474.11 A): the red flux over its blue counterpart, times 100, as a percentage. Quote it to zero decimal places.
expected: 139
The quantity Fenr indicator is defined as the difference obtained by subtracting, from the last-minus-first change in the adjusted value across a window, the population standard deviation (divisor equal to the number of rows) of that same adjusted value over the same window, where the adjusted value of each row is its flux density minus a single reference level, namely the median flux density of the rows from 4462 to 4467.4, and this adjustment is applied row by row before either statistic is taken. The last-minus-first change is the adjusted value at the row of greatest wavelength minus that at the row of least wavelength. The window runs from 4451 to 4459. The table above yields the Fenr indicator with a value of -3.4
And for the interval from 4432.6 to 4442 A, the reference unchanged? -1.6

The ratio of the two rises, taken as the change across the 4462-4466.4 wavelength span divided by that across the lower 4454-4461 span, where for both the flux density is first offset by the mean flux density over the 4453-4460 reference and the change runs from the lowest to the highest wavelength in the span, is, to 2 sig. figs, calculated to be -4.1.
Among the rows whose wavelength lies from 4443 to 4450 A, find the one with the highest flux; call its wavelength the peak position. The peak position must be 4449.45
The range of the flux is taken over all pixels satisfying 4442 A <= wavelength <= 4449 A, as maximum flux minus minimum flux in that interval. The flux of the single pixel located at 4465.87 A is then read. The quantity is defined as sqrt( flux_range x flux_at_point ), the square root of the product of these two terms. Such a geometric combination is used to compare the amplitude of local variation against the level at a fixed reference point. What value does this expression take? 3.04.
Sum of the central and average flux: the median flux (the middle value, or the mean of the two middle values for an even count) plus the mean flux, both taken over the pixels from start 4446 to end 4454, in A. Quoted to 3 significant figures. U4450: 11.3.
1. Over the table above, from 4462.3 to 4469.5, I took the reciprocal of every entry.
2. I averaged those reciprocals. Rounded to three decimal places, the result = 0.207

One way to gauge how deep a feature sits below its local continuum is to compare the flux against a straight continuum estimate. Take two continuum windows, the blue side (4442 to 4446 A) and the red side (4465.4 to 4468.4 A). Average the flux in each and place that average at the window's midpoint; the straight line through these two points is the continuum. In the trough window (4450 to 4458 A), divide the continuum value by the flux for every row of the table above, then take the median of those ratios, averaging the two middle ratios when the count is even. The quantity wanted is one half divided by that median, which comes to 0.463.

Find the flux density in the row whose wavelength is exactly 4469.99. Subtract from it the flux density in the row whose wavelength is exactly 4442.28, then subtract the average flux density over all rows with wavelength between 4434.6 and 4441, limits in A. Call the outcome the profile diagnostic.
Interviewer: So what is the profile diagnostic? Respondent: -4.2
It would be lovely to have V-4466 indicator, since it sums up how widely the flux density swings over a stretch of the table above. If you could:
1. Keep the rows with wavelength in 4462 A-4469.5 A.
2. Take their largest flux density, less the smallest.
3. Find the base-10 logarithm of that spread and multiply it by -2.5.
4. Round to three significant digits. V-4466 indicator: -0.869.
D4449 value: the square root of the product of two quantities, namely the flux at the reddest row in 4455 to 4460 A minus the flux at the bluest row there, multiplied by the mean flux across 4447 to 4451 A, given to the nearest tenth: 2.7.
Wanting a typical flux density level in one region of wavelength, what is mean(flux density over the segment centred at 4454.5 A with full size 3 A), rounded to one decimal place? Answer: 4.7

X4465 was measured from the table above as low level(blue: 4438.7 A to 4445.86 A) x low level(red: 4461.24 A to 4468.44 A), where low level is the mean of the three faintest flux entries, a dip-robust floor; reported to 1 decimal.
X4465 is 20.8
